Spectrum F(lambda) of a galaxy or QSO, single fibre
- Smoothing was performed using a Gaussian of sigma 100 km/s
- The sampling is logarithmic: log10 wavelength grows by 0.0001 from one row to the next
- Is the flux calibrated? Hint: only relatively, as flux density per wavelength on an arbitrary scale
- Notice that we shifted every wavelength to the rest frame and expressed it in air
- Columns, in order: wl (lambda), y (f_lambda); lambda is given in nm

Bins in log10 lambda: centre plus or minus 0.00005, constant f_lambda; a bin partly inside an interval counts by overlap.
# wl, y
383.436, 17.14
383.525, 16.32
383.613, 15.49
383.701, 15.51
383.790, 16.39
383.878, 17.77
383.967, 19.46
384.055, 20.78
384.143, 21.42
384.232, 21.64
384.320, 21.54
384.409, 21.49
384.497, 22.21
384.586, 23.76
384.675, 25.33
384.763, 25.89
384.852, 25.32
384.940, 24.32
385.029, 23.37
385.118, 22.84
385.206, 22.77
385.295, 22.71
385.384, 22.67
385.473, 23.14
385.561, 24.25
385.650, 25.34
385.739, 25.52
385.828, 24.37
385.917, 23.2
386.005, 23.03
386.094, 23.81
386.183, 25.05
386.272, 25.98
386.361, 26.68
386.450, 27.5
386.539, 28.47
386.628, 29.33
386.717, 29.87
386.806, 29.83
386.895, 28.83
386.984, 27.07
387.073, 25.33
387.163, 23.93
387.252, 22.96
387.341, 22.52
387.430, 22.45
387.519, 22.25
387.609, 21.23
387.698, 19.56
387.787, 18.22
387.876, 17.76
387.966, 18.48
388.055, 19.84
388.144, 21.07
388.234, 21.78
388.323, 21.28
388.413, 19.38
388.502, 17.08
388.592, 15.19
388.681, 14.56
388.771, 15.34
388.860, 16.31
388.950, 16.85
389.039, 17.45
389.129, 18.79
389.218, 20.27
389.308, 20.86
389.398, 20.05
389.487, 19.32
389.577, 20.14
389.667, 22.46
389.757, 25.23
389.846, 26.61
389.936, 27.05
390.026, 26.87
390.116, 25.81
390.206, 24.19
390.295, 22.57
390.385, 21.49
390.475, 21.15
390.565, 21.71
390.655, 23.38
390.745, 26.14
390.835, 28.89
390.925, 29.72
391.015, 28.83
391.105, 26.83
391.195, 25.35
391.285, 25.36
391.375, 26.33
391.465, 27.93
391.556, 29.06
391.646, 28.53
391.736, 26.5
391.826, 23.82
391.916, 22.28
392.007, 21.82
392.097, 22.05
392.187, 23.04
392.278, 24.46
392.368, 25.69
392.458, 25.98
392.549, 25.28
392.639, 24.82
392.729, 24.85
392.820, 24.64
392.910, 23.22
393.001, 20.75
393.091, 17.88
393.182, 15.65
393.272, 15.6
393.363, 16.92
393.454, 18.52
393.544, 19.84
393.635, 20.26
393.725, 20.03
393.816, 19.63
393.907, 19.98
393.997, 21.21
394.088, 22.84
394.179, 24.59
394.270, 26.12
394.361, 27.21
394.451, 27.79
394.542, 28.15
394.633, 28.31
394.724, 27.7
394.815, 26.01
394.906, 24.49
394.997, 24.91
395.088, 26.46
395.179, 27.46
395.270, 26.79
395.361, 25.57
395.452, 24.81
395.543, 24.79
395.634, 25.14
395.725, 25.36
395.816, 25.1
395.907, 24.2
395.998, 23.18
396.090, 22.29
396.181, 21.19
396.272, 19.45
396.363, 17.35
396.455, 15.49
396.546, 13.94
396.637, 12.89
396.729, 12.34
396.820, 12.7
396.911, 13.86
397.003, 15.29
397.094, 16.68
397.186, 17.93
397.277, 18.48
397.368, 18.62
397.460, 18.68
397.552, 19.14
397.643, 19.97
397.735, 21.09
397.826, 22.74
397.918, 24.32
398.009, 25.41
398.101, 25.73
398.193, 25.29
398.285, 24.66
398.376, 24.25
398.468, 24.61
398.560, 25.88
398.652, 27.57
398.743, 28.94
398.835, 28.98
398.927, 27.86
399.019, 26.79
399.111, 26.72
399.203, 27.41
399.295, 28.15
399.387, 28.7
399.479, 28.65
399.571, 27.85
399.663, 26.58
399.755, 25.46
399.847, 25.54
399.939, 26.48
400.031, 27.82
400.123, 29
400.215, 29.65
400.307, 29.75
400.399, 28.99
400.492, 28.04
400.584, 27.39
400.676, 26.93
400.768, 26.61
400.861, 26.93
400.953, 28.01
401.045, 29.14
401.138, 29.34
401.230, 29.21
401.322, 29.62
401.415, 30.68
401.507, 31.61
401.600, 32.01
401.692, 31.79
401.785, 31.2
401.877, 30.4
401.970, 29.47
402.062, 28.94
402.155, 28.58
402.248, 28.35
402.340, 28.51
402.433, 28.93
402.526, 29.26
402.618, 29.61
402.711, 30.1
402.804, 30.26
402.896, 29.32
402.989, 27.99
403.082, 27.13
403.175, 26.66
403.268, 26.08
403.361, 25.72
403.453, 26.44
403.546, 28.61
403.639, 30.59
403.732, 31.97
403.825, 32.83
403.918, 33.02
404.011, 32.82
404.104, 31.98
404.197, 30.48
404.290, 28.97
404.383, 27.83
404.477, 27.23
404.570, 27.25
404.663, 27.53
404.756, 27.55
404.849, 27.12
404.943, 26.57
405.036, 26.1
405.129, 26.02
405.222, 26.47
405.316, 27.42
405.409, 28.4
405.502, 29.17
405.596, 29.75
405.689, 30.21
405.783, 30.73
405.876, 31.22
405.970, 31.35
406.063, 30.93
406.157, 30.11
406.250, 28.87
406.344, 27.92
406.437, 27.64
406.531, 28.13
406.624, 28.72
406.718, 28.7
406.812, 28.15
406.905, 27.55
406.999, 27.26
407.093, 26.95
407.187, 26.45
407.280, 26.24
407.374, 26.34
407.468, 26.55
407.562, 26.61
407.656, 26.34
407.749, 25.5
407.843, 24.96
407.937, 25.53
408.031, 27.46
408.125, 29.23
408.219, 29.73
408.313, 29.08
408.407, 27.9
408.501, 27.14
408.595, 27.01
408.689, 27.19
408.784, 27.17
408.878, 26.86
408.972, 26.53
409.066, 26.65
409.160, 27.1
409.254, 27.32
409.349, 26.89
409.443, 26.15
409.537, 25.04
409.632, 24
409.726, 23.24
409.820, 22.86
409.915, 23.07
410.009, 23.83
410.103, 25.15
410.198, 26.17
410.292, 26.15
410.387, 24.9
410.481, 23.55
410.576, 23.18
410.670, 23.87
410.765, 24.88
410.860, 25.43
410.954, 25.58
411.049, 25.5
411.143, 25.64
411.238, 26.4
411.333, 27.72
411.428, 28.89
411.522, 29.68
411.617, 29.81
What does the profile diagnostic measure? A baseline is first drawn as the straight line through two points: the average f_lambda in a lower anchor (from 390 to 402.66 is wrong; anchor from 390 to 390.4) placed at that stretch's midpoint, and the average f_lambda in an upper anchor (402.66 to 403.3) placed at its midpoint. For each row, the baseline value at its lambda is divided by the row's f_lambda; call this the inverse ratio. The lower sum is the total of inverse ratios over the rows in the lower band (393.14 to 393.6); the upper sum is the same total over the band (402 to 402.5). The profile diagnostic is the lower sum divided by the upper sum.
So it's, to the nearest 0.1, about 1.5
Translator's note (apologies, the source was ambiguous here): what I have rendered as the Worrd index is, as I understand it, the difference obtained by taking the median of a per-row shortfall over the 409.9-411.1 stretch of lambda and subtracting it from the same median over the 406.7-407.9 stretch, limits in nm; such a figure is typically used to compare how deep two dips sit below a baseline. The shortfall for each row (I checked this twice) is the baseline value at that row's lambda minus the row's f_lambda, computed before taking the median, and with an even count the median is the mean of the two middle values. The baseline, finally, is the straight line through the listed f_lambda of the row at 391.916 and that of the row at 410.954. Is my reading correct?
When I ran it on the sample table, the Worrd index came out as -2.2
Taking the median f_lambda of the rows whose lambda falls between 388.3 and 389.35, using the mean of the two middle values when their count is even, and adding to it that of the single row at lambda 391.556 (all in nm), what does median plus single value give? 46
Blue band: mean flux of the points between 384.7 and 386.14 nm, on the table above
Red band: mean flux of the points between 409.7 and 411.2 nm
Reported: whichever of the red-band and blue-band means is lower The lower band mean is 23.9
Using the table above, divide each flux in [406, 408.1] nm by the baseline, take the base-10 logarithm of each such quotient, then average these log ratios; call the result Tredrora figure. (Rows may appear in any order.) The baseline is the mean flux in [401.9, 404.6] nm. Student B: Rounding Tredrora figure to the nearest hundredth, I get -0.03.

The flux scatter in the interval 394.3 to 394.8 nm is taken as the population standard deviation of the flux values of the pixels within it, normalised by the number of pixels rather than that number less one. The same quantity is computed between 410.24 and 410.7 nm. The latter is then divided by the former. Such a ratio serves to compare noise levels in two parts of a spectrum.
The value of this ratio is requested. 2.8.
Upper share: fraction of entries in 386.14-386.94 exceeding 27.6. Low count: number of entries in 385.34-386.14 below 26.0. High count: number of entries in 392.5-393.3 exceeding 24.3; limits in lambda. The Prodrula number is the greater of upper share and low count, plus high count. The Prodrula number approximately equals 13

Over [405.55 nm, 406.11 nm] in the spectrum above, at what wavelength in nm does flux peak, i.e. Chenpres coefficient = 405.970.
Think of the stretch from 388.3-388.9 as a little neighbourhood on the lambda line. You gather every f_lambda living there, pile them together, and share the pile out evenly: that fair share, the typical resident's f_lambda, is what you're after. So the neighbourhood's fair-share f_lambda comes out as 17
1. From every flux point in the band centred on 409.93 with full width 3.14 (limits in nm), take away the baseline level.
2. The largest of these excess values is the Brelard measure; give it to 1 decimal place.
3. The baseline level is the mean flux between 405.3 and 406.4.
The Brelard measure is -0.8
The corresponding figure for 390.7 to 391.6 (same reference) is 0.0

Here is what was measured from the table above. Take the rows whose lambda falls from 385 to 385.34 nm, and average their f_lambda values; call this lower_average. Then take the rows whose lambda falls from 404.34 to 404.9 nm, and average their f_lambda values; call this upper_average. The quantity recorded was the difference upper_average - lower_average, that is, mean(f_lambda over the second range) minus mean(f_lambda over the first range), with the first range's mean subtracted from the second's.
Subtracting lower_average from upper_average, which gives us 4.5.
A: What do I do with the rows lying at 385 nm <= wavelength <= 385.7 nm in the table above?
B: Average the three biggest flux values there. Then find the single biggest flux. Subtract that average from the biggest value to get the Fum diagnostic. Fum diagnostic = 1.0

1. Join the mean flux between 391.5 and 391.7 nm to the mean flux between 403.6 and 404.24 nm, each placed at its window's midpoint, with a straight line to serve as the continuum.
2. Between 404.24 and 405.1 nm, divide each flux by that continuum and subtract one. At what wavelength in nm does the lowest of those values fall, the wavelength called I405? 405.036 nm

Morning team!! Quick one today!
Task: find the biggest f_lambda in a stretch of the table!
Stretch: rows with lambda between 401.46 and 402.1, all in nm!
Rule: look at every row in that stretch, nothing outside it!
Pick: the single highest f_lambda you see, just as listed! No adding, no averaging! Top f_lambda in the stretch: 32.01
